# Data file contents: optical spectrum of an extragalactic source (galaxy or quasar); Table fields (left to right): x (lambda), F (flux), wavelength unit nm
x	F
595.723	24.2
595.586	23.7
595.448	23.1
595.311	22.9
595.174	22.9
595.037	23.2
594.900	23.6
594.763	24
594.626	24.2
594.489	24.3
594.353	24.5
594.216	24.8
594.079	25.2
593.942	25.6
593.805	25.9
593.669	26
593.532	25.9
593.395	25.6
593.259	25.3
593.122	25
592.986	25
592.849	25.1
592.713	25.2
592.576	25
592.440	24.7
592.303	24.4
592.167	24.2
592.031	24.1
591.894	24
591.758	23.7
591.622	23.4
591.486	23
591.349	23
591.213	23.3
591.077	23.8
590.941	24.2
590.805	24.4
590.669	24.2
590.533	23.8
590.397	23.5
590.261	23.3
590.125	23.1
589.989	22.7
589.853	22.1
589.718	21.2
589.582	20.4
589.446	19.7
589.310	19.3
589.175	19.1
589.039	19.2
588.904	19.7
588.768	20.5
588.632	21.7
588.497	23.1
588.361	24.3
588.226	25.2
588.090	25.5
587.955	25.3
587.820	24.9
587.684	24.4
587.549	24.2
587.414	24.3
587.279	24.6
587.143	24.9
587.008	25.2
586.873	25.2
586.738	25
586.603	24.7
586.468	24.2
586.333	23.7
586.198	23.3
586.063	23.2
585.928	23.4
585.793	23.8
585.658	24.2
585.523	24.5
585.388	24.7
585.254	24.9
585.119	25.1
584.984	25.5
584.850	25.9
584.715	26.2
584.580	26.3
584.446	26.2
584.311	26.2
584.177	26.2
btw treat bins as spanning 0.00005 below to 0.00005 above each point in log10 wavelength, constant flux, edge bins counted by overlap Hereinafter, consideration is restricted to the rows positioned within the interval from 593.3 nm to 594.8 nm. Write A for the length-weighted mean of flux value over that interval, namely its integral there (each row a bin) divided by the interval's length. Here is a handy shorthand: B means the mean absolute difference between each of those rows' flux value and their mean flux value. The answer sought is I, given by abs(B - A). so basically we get 24.5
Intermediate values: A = 25.1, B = 0.7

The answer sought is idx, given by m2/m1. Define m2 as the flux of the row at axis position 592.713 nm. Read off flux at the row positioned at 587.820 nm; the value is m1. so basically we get 1.01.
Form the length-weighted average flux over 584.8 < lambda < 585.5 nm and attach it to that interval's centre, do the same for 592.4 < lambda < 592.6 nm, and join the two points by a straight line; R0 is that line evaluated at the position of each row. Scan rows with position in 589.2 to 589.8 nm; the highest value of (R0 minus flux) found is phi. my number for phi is 5.7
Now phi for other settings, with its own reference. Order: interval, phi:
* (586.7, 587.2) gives 0.2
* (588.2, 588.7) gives 3.3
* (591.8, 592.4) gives 0.9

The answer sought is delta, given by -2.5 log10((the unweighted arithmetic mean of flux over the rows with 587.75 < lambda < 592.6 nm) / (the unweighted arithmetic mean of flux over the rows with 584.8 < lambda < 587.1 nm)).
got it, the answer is 0.07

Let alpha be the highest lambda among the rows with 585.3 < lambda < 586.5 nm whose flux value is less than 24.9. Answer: 586.468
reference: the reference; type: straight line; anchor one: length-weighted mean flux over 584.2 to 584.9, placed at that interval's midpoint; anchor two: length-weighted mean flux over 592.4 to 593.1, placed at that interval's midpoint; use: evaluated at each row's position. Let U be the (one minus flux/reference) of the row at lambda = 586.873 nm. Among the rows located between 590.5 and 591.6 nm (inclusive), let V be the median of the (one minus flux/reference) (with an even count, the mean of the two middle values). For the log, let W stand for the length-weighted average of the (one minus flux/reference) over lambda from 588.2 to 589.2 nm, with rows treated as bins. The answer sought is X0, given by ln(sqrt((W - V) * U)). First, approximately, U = 0.025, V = 0.06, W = 0.16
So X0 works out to -3.00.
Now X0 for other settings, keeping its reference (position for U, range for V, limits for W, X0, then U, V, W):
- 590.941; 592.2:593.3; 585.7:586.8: -2.85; 0.043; 0.00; 0.08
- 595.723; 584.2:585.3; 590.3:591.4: -3.48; 0.017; 0.00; 0.06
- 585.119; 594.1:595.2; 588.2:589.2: -2.65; 0.038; 0.03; 0.16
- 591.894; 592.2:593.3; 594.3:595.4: -3.11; 0.046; 0.00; 0.04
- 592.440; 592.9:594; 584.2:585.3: -3.71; 0.015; -0.03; 0.01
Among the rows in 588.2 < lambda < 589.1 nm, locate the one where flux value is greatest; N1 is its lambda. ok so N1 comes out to 588.226 nm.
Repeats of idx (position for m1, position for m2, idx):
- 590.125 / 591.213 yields 1.01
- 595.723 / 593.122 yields 1.03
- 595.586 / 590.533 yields 1.00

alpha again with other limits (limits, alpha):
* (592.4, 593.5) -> 592.440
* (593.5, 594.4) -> 594.353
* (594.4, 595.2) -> 595.174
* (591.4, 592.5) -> 592.440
